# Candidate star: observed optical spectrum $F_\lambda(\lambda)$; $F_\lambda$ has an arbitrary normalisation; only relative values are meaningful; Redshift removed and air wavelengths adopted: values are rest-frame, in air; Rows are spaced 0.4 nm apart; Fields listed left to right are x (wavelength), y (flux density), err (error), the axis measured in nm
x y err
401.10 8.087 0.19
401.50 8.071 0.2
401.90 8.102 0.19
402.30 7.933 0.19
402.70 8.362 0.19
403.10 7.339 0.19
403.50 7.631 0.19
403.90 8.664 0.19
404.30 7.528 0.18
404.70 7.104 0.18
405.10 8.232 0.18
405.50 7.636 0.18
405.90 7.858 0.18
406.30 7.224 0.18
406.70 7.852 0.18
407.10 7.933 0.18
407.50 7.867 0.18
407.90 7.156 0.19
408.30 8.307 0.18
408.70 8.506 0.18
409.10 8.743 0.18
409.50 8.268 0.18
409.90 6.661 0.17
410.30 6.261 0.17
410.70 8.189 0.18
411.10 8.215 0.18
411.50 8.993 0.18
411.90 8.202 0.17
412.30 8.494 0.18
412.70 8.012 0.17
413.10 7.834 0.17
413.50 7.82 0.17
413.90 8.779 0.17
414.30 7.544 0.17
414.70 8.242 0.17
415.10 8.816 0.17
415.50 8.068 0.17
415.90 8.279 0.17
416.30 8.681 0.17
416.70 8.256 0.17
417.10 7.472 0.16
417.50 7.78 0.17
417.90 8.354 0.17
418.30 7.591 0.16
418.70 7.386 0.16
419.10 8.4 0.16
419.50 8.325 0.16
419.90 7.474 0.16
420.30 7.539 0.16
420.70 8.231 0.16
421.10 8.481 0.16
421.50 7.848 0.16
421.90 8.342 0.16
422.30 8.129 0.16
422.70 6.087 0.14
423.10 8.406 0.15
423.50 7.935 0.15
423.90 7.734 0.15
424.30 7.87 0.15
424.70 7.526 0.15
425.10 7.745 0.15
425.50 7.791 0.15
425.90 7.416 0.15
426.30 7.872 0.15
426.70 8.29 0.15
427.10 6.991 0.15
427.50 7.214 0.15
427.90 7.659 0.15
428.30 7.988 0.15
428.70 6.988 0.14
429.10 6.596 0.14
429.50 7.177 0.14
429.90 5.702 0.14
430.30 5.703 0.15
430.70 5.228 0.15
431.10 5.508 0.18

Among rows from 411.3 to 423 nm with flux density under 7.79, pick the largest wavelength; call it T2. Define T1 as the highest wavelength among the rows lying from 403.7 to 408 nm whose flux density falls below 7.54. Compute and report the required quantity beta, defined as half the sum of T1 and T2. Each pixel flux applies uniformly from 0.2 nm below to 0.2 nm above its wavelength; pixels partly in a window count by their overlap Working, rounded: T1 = 407.90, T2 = 422.70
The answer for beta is 415.30 nm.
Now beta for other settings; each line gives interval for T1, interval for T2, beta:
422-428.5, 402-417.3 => 422.30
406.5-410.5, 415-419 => 414.50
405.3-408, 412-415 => 411.10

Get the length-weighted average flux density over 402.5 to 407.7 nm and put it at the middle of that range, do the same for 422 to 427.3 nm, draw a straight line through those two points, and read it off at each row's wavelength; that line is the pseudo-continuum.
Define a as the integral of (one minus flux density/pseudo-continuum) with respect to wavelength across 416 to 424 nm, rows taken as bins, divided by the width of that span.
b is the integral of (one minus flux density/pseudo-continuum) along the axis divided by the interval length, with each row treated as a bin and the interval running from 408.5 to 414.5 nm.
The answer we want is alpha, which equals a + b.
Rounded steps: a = -0.028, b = -0.036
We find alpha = -0.064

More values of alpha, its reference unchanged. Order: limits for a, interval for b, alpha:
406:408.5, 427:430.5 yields 0.108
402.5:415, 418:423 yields -0.037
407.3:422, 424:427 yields -0.048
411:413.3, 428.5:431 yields 0.120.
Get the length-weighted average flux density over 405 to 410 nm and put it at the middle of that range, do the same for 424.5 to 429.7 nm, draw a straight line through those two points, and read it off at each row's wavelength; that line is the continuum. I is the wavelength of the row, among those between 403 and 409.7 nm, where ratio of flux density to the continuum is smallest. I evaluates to 404.70 nm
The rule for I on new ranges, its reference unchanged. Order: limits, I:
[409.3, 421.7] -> 410.30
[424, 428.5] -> 427.10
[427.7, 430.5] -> 429.90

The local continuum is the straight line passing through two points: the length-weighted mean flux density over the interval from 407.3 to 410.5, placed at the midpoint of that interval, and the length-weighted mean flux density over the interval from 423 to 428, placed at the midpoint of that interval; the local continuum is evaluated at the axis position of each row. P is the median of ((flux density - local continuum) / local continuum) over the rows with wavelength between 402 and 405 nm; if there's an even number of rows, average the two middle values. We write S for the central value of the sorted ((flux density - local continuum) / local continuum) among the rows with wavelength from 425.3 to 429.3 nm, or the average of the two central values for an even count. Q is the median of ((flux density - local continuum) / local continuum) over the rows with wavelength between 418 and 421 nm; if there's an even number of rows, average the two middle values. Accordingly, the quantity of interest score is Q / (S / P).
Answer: -0.009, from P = -0.01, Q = -0.02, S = -0.02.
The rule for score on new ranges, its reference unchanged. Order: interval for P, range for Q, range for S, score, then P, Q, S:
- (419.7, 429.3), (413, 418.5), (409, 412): 0.006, 0.01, 0.06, 0.06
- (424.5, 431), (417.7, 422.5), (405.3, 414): -0.095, -0.05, 0.06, 0.03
